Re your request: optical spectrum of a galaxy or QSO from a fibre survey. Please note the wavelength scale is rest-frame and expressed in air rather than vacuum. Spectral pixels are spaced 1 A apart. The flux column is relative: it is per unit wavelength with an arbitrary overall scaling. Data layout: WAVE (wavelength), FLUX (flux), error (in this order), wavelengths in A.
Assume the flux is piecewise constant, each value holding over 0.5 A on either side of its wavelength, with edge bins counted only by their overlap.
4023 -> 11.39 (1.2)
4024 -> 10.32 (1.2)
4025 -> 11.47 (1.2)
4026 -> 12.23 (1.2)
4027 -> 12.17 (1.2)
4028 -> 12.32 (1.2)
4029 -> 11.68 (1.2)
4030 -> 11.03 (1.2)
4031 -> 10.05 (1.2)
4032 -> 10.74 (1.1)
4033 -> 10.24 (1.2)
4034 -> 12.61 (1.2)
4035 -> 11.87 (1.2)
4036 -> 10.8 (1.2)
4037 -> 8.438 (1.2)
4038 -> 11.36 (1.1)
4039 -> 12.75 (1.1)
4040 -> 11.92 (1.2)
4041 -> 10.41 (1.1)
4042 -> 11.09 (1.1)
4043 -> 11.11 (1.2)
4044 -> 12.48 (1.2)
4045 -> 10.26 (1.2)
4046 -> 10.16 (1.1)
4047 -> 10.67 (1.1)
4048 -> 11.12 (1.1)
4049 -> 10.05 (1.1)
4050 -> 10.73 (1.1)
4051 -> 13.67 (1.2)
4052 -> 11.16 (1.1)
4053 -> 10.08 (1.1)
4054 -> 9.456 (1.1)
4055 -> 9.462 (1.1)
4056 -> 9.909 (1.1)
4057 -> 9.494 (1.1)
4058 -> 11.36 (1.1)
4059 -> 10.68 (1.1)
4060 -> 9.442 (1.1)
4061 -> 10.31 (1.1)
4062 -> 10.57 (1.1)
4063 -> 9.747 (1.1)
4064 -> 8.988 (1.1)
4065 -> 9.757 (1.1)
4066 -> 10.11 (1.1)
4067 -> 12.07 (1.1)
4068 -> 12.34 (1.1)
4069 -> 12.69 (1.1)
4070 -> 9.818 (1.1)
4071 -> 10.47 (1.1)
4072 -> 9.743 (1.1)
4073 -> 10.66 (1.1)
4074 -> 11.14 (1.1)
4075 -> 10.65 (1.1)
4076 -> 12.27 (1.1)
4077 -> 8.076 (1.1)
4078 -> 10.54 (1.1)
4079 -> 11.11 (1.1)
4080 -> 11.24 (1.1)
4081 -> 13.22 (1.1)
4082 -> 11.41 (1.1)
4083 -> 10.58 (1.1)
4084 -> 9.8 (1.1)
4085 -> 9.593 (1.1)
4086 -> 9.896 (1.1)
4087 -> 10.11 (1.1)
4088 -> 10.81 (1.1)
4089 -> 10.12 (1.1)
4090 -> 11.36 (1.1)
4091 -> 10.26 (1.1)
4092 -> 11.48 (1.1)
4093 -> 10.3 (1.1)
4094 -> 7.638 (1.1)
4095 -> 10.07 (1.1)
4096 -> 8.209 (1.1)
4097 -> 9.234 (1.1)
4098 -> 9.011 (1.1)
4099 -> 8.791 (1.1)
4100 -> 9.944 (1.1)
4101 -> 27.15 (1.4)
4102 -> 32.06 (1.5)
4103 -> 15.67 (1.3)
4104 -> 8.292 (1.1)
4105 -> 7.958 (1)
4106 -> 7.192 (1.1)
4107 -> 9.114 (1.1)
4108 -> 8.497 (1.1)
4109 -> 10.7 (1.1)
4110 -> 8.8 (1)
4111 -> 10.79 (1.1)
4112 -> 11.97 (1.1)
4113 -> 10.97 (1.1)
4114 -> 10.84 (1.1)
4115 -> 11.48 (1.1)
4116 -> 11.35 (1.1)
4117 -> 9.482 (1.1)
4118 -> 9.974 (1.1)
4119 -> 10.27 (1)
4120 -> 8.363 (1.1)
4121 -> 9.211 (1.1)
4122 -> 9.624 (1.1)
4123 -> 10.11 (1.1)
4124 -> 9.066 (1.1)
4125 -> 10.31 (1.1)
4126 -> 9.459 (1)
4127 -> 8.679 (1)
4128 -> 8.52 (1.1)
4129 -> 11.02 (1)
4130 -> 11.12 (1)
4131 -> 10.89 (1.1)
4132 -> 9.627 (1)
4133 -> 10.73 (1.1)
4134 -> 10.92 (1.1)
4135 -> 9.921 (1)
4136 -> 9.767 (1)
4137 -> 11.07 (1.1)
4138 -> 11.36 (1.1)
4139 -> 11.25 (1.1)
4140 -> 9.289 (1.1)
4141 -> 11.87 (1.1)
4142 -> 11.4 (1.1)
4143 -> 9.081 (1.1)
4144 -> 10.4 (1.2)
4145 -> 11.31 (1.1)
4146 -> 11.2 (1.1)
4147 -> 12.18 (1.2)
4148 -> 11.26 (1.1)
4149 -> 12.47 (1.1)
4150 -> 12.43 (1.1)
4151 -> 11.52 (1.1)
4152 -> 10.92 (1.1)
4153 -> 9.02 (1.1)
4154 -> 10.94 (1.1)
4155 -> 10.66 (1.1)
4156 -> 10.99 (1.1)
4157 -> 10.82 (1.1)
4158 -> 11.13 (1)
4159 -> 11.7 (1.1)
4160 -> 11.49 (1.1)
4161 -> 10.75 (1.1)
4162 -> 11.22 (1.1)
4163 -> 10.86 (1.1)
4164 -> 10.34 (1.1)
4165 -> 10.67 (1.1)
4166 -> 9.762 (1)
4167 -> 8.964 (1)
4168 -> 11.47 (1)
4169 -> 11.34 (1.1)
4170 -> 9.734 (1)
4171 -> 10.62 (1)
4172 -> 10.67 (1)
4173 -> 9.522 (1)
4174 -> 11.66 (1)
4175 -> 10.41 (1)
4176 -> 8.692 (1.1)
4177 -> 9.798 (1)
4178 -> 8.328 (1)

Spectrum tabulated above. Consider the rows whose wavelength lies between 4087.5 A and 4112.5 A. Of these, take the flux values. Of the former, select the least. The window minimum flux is 7.192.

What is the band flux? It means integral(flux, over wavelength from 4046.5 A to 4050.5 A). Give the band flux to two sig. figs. 43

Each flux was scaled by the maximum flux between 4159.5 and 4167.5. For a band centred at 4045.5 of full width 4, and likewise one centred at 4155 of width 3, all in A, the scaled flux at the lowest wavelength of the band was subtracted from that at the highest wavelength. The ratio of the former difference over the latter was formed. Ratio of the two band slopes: -36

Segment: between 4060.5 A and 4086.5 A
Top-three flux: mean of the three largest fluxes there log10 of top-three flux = 1.11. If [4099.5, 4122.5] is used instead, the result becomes 1.40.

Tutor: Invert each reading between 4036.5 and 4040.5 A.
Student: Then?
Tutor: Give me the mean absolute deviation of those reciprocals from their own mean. 0.013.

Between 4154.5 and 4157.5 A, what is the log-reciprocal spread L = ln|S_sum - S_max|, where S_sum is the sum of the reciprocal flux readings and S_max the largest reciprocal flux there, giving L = -1.7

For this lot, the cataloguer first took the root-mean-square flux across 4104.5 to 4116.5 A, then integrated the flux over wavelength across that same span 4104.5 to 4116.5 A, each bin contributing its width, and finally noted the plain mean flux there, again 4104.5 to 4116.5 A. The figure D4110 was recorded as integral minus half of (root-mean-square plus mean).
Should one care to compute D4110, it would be 110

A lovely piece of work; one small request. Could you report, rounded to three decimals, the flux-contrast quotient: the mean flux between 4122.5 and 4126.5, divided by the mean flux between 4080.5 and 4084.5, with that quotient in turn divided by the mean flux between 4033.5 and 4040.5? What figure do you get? 0.076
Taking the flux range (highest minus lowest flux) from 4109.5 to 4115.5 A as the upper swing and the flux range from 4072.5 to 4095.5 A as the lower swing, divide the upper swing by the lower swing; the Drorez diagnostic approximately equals 0.6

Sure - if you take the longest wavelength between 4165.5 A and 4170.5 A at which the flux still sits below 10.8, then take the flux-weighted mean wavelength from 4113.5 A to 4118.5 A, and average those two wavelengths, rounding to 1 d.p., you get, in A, 4143.0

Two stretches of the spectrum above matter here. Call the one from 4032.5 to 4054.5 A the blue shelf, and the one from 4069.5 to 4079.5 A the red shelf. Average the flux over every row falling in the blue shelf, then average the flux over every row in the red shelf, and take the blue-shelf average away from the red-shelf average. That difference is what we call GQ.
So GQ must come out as -0.6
